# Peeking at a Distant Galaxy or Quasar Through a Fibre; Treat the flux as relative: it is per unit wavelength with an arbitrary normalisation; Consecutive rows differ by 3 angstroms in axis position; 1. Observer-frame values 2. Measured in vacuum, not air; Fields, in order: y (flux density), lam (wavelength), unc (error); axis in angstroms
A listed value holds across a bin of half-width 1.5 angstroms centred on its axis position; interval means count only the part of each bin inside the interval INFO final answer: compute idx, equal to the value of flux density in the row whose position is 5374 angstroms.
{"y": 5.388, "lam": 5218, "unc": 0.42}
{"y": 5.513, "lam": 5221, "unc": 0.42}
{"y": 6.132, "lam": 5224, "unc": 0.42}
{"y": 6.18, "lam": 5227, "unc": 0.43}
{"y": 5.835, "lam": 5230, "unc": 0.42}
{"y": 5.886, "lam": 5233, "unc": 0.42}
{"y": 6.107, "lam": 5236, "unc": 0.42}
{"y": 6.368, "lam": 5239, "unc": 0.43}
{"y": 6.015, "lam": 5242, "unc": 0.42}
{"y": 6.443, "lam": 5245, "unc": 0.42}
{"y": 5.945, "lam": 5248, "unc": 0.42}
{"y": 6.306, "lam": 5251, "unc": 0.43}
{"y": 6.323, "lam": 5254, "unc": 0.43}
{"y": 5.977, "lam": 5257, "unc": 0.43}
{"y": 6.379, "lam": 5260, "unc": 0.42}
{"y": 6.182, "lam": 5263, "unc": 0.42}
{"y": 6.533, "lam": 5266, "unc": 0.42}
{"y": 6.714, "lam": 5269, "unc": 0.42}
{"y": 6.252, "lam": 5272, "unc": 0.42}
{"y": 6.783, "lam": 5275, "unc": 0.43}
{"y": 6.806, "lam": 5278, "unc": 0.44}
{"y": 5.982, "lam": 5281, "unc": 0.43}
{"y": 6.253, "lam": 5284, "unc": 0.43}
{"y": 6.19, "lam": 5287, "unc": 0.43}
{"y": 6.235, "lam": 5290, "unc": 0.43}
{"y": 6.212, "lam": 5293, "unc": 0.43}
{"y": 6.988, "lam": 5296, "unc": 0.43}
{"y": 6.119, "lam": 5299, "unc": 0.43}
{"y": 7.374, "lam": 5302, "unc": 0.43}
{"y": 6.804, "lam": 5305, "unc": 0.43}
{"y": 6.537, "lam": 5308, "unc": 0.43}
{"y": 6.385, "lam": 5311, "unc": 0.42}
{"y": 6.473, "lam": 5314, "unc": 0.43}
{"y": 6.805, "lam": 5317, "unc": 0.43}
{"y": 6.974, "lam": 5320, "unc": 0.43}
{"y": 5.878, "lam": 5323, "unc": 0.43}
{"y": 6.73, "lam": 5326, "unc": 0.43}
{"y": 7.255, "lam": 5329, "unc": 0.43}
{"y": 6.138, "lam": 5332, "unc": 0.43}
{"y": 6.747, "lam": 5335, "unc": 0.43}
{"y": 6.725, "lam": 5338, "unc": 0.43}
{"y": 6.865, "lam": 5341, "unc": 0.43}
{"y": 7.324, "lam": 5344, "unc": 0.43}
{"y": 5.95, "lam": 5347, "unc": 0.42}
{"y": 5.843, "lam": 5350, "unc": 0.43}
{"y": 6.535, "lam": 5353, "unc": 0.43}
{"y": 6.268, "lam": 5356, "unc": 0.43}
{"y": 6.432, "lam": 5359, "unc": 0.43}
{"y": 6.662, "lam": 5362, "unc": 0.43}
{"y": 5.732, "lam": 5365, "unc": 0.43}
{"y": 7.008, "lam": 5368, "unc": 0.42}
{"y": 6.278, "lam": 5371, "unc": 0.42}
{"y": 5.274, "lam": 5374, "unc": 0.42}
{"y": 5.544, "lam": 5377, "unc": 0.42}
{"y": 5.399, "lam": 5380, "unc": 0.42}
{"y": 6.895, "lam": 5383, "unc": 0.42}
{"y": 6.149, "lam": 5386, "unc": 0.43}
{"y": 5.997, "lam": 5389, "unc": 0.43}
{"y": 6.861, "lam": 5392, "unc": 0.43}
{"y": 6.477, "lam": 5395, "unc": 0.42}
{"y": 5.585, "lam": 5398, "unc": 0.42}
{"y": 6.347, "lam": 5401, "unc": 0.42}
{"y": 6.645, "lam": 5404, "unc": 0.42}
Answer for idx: 5.274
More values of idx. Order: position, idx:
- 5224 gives 6.132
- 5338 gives 6.725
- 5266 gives 6.533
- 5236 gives 6.107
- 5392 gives 6.861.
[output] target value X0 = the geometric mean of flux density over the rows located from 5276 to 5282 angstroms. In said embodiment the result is 6.38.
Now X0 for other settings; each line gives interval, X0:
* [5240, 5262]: 6.20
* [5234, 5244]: 6.16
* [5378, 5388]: 6.12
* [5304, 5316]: 6.55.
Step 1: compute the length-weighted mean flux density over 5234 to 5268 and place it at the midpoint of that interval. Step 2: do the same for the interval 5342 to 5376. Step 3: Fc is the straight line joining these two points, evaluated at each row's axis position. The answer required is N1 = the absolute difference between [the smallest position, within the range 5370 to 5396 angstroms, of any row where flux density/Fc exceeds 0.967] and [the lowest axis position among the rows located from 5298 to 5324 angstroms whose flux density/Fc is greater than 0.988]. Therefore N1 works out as 69 angstroms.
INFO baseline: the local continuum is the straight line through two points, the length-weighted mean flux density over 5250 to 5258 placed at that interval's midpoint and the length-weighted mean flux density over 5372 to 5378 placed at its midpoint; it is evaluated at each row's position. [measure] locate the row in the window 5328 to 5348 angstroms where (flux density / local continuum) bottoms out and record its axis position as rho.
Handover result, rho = 5347 angstroms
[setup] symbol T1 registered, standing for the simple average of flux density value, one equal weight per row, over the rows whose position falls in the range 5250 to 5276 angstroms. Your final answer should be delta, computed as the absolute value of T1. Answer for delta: 6.38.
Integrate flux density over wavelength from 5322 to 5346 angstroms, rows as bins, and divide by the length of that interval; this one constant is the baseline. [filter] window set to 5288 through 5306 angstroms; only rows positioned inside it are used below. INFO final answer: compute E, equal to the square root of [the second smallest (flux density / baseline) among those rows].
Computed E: 0.96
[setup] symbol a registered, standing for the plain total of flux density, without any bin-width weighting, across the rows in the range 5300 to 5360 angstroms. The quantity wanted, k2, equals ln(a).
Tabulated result 4.88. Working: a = 132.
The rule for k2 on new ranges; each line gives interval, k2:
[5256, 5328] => 5.05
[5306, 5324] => 3.66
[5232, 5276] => 4.55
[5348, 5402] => 4.71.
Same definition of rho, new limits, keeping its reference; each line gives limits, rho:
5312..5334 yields 5323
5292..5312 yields 5299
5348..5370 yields 5365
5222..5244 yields 5230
